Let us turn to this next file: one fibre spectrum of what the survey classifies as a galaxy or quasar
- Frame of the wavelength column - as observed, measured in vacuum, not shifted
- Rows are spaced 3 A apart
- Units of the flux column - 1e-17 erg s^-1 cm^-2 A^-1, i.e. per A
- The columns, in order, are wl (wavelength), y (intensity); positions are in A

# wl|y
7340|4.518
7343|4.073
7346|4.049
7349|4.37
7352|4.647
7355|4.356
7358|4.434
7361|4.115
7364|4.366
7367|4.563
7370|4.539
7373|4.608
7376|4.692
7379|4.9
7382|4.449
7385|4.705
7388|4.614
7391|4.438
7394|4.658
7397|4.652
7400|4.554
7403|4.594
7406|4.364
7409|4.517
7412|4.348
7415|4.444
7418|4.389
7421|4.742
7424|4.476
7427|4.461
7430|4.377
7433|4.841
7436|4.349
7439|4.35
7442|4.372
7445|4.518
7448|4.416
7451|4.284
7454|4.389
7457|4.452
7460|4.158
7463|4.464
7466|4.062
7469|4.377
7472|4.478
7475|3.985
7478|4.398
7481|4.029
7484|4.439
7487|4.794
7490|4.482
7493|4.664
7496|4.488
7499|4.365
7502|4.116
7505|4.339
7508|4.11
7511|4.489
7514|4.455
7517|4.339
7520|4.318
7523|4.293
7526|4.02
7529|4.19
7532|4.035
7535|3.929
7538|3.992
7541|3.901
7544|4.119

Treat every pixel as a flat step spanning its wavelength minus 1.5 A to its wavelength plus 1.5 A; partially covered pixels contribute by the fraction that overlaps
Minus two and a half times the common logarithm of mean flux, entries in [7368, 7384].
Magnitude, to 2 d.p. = -1.67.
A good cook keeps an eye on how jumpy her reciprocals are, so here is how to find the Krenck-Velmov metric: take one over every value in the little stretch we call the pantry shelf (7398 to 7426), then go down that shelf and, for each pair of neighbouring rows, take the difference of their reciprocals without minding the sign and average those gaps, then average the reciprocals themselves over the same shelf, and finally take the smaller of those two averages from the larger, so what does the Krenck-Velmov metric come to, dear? 0.214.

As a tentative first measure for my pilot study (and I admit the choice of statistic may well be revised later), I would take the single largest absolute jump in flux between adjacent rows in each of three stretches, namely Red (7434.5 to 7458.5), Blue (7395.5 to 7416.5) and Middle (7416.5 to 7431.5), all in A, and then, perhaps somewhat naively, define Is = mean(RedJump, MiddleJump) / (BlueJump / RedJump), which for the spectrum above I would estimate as 0.16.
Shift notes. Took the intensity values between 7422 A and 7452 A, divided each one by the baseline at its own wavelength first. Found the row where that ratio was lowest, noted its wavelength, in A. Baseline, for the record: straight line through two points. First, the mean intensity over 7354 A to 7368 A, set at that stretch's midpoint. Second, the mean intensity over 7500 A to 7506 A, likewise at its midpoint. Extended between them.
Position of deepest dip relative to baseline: 7451 A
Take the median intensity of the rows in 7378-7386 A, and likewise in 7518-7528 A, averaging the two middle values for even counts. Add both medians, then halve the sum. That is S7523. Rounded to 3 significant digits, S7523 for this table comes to 4.50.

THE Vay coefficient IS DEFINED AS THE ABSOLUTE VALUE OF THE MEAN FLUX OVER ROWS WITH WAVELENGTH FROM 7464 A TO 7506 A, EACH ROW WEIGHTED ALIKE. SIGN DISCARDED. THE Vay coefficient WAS 4.36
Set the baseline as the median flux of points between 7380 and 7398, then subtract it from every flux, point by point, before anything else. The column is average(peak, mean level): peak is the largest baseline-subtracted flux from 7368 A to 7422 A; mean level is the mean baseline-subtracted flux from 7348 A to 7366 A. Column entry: 0.01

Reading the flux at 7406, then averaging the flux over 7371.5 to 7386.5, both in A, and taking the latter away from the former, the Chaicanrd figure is -0.31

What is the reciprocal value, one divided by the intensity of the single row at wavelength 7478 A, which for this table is 0.227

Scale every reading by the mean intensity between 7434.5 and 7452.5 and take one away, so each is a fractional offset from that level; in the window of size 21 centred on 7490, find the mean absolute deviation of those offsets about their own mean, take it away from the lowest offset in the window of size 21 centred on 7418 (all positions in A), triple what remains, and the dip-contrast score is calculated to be -0.13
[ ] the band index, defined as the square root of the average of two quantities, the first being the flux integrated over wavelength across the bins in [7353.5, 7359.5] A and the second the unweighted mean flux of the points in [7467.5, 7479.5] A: 3.9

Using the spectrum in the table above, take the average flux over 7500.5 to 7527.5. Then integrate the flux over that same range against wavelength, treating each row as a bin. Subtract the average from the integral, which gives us 111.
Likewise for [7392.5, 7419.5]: 117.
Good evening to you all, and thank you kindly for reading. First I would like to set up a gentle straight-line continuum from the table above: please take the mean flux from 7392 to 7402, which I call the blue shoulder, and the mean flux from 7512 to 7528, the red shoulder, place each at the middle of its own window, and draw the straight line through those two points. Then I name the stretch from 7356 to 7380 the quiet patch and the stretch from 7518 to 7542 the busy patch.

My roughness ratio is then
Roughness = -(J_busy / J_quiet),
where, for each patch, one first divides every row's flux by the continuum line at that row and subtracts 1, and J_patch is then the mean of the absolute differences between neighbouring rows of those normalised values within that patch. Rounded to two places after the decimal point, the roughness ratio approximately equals -0.81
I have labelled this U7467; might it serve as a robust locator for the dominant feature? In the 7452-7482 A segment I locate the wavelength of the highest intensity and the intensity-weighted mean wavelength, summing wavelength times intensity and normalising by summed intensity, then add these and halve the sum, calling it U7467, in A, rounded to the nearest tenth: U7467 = 7469.7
